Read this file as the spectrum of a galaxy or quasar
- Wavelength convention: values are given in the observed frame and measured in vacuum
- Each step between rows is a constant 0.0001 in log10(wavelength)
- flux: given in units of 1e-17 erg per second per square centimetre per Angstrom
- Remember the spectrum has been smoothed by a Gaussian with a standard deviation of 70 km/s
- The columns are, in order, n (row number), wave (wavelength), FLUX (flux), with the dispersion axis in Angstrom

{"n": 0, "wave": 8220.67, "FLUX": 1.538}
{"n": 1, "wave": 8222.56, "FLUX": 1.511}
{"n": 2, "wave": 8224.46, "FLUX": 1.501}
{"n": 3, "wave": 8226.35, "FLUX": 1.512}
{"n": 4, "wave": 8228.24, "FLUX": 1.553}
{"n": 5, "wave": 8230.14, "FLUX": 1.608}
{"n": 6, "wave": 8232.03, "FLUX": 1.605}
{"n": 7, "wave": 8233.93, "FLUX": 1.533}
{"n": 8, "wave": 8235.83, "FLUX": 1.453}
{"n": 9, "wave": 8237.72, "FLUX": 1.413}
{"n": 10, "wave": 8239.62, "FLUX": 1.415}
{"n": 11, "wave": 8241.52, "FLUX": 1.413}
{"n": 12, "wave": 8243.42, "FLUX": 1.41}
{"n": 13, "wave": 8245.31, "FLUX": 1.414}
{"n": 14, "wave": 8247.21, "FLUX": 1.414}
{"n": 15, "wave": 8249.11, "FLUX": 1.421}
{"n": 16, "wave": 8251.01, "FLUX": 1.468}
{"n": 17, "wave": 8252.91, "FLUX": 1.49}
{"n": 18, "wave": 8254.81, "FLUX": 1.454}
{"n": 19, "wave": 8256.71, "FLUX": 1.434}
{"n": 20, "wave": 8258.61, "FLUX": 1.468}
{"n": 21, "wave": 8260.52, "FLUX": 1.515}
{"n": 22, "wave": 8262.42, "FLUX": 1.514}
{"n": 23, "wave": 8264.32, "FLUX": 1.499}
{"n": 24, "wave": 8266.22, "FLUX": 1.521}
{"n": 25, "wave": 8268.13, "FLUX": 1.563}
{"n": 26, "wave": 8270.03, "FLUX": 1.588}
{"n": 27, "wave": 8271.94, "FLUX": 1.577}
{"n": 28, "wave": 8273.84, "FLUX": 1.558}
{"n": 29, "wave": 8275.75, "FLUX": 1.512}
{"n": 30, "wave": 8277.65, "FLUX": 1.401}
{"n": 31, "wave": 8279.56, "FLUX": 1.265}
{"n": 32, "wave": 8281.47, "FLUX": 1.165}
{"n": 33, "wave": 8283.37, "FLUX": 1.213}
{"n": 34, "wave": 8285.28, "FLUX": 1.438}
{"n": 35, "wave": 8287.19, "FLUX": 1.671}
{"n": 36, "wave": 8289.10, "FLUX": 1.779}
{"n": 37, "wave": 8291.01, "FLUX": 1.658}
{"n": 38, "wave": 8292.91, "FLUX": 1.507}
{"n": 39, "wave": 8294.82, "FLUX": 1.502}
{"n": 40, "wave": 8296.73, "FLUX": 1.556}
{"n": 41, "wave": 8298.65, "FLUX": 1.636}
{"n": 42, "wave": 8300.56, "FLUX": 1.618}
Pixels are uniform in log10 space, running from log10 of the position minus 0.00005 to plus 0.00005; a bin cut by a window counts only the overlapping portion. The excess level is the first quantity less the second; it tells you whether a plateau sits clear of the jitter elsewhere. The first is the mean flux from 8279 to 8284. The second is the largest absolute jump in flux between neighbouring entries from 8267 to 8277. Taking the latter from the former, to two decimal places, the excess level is 1.17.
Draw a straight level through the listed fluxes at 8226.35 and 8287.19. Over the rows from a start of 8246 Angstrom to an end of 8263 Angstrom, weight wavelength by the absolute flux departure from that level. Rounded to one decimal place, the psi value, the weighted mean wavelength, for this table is 8254.2 Angstrom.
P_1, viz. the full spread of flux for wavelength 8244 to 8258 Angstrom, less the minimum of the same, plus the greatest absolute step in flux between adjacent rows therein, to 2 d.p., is -1.29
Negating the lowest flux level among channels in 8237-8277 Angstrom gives -1.41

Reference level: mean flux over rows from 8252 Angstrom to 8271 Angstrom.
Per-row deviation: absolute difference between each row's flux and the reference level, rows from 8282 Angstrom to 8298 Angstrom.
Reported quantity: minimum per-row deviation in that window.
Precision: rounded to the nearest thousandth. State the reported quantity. 0.002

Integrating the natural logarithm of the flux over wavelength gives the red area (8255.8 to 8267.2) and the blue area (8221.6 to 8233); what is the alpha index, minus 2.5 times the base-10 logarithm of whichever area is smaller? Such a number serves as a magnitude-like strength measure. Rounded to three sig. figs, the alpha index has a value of -1.65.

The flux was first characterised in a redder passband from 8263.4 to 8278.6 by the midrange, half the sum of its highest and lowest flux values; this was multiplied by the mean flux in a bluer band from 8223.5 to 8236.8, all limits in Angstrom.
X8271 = 2.30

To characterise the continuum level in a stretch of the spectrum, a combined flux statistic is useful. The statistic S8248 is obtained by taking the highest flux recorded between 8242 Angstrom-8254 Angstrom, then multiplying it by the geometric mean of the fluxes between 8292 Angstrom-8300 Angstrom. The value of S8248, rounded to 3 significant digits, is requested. 2.31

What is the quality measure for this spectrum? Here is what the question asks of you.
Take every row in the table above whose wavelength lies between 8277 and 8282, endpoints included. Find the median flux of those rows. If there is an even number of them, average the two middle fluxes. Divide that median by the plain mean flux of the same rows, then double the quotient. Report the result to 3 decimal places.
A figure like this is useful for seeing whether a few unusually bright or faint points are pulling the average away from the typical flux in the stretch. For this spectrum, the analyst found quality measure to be 1.981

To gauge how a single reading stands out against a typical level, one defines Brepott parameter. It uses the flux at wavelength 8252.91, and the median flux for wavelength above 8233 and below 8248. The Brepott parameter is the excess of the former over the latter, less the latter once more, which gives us -1.34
